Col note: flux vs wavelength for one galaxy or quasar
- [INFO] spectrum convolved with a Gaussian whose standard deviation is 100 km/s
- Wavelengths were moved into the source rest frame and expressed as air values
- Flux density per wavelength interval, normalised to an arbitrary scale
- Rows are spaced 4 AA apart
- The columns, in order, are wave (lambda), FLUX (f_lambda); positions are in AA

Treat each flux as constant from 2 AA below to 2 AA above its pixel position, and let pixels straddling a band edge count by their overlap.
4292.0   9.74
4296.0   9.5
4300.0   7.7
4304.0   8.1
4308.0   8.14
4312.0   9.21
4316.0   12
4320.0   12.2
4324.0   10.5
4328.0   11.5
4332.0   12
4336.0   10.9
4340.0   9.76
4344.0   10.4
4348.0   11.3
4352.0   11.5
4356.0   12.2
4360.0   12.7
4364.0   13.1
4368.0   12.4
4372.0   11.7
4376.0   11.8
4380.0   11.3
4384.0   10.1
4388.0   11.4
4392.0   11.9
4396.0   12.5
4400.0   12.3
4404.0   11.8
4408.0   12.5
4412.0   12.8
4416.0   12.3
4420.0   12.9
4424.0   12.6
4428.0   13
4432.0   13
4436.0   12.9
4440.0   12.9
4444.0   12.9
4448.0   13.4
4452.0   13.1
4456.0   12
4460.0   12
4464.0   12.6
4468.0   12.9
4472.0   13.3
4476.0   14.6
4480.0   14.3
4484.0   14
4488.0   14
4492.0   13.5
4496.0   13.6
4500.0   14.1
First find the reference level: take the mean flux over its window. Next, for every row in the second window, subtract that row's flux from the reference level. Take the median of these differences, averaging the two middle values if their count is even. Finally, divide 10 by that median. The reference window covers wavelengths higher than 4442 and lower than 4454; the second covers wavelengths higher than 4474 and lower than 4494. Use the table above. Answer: -12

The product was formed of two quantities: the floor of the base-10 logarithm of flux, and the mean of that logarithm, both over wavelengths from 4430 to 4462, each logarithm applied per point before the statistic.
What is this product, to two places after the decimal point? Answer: 1.19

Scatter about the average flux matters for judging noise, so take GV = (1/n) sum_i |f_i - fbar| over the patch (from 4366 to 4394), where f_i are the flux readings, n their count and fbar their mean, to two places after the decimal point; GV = 0.50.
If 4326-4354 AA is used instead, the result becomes 0.60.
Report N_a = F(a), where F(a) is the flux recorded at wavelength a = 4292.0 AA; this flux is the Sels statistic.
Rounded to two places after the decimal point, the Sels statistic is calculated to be 9.74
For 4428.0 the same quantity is 13.00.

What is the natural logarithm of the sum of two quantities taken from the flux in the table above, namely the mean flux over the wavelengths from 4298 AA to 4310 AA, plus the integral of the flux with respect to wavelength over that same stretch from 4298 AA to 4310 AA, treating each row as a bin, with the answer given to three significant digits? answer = 4.64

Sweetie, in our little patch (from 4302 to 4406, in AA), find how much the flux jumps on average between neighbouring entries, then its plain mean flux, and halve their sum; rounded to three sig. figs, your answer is 6.01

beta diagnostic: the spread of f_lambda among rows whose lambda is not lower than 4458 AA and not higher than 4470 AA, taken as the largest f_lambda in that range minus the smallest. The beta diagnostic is 0.9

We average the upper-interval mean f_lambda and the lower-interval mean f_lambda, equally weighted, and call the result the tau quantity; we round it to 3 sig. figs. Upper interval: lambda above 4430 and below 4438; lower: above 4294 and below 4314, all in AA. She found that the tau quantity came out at 10.7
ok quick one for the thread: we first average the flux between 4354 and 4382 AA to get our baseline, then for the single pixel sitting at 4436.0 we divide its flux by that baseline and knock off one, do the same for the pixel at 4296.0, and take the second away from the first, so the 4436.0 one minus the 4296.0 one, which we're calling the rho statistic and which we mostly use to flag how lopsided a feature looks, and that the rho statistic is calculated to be 0.28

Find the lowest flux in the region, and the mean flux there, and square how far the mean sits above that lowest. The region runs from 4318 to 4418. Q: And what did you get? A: 3.8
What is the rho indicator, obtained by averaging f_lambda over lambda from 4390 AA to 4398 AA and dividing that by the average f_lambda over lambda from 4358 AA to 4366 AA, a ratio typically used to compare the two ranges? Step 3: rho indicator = 0.95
